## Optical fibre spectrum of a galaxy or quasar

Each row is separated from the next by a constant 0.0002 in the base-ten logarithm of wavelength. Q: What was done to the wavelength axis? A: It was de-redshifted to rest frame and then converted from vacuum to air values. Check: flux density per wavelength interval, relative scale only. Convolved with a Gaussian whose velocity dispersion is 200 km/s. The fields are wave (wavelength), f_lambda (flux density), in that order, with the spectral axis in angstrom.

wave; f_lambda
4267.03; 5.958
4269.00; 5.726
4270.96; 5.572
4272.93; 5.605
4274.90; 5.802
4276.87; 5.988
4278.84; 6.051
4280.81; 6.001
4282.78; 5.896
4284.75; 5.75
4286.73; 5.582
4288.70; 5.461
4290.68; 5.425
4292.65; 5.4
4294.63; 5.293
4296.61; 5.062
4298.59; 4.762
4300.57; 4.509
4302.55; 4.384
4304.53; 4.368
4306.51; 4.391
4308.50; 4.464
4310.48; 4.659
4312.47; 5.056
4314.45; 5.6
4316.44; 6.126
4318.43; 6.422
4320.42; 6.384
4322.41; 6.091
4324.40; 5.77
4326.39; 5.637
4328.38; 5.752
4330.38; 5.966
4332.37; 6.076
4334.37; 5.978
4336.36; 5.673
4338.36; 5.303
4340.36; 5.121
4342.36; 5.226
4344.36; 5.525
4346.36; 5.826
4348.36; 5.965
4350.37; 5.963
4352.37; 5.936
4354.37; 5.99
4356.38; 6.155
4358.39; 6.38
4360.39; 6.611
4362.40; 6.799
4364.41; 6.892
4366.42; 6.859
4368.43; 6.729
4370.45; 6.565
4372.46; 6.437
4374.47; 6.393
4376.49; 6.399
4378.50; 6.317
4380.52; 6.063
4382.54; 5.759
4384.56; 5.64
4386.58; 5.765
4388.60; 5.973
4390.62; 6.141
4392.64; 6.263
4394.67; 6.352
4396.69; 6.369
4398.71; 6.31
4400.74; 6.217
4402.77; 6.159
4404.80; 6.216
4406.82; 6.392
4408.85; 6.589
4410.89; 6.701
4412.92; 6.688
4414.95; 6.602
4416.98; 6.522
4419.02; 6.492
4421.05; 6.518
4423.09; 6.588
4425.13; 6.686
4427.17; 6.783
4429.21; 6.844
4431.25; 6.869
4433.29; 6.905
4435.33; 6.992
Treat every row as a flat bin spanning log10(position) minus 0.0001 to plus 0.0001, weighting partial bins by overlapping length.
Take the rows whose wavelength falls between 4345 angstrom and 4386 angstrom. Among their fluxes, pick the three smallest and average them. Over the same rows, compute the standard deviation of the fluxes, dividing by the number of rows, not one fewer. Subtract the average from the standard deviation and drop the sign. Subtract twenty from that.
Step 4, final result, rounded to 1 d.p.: -14.6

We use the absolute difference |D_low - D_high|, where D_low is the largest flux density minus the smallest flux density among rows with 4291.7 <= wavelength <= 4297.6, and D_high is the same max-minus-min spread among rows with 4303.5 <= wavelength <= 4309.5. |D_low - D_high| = 0.24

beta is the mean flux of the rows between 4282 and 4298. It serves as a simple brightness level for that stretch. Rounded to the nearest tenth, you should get 5.5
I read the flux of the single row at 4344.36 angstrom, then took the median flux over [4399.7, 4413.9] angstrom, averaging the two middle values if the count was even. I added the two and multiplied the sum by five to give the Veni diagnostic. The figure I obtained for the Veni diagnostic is 59.6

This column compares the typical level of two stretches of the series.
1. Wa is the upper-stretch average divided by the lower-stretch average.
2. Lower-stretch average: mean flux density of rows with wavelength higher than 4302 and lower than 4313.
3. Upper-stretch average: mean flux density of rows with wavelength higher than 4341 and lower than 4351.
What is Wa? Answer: 1.25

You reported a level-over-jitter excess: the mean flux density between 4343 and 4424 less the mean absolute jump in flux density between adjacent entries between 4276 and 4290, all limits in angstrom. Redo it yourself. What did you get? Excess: 6.19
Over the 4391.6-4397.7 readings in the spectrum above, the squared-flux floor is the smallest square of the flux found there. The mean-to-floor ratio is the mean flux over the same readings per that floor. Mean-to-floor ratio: 0.16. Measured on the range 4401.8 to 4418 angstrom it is 0.17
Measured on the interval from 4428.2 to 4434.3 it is 0.15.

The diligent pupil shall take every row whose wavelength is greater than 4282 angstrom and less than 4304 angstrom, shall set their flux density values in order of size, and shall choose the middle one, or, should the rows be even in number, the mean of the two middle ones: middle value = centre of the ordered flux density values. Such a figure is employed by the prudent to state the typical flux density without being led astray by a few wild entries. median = 5.4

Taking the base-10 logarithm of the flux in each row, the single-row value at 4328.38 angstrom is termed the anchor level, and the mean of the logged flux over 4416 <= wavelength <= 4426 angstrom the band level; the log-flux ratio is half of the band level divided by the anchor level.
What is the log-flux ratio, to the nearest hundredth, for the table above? 0.54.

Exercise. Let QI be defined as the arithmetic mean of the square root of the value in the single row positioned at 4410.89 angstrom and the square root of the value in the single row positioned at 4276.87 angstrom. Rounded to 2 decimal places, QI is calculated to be 2.52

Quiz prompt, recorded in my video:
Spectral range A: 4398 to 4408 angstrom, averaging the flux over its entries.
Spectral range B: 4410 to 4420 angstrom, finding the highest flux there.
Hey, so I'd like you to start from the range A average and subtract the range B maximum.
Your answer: -0.44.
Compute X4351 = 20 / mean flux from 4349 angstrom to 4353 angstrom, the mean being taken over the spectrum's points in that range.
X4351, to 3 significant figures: 3.36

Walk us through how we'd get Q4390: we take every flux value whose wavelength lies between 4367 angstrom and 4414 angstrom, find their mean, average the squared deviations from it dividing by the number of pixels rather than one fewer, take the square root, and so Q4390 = 0.29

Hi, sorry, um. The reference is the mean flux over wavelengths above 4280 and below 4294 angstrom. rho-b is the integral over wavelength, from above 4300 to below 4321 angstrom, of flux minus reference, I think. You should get -11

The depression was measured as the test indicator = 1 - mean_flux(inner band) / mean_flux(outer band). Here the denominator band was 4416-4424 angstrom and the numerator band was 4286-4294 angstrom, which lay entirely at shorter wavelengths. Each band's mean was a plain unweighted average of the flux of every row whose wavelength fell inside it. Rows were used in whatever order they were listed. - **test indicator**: 0.16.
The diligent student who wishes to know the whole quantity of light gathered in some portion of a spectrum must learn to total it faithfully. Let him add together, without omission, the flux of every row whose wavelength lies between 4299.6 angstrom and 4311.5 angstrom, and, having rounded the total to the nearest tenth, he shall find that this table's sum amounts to 26.8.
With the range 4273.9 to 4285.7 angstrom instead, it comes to 35.5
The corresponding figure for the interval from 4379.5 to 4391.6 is 35.3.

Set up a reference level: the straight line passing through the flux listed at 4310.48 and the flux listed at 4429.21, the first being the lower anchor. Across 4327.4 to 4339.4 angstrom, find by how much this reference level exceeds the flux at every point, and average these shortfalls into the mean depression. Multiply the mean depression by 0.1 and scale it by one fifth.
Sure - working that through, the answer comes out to -0.0142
